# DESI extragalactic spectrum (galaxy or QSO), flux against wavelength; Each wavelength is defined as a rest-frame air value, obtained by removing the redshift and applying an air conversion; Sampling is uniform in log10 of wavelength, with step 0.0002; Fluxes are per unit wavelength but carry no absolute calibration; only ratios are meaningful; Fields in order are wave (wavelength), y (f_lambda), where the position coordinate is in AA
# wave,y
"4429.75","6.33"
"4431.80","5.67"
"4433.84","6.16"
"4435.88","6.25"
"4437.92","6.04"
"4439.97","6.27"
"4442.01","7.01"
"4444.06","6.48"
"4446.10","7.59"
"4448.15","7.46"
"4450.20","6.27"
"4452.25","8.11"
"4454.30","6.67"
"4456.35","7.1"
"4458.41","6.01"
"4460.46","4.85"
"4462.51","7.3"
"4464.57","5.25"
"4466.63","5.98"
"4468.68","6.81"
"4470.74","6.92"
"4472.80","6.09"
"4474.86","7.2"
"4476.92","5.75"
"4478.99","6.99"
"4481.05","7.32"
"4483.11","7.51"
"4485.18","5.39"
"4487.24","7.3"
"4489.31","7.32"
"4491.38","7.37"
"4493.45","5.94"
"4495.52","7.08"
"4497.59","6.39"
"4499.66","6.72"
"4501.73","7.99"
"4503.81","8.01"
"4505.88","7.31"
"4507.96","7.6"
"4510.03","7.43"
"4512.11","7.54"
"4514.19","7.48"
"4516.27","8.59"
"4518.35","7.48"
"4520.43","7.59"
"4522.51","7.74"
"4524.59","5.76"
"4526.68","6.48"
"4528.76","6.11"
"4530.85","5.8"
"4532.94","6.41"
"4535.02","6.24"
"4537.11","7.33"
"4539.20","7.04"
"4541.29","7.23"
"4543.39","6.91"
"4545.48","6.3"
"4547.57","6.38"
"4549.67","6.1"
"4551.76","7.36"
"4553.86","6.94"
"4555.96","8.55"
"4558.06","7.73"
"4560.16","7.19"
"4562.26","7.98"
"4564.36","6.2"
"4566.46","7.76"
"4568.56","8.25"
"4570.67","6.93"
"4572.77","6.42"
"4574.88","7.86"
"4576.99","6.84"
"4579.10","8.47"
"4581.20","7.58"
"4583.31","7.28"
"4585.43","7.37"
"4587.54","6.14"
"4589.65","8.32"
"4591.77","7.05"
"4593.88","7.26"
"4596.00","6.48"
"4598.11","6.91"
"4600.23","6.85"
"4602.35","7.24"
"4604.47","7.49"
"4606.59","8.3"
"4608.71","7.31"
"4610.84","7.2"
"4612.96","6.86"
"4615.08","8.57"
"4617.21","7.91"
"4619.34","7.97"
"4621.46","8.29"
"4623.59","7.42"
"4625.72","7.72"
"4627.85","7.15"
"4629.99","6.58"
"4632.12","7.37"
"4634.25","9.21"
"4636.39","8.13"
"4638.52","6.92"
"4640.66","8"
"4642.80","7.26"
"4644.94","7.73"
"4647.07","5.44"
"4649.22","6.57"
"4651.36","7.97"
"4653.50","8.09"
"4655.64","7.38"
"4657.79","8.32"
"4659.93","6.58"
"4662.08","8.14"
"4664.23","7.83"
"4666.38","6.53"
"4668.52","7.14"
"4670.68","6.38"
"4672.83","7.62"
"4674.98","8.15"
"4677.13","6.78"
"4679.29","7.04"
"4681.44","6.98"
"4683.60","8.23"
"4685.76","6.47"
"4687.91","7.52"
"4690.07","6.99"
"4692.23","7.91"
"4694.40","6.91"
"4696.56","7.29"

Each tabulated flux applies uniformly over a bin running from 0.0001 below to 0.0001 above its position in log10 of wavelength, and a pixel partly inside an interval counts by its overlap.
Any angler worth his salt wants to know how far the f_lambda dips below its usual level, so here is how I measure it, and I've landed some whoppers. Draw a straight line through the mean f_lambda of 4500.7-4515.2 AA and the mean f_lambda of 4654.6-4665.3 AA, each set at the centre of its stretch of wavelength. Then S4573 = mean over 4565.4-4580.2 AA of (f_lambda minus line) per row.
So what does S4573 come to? -0.1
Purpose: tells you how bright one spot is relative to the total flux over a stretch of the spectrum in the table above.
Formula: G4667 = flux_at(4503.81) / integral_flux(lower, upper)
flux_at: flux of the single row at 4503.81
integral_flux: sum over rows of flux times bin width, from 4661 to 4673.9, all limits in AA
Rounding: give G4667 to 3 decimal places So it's 0.085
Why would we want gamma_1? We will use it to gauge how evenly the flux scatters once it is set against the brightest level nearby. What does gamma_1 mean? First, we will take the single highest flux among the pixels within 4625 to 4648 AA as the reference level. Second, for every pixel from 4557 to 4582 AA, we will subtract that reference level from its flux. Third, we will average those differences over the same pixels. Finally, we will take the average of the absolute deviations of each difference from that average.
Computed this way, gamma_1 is 0.60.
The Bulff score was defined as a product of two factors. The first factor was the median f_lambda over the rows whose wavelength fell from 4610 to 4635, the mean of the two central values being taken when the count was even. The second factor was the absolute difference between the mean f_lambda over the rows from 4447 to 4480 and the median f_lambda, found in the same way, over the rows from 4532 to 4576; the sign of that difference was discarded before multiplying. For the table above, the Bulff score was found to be 3.7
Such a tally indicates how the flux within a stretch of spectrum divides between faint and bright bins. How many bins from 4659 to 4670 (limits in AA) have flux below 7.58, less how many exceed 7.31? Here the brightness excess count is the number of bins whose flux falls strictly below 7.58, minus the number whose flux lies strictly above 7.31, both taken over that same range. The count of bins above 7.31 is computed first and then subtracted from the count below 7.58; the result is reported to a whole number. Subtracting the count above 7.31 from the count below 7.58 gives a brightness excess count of 1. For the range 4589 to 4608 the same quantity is 4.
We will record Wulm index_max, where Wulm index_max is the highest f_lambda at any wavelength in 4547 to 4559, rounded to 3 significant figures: 8.55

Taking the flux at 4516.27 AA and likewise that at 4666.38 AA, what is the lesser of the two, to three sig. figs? 6.53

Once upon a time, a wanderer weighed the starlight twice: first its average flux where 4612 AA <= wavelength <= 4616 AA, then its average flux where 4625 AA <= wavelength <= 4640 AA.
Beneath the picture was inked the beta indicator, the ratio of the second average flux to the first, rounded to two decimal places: 0.98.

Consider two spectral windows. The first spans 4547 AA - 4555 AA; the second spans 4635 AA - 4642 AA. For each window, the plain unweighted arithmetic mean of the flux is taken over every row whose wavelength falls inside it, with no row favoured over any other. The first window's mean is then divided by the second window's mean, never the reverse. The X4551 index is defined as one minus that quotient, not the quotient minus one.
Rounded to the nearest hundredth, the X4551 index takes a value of 0.13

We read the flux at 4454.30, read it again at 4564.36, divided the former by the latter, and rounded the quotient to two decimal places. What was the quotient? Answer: 1.08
